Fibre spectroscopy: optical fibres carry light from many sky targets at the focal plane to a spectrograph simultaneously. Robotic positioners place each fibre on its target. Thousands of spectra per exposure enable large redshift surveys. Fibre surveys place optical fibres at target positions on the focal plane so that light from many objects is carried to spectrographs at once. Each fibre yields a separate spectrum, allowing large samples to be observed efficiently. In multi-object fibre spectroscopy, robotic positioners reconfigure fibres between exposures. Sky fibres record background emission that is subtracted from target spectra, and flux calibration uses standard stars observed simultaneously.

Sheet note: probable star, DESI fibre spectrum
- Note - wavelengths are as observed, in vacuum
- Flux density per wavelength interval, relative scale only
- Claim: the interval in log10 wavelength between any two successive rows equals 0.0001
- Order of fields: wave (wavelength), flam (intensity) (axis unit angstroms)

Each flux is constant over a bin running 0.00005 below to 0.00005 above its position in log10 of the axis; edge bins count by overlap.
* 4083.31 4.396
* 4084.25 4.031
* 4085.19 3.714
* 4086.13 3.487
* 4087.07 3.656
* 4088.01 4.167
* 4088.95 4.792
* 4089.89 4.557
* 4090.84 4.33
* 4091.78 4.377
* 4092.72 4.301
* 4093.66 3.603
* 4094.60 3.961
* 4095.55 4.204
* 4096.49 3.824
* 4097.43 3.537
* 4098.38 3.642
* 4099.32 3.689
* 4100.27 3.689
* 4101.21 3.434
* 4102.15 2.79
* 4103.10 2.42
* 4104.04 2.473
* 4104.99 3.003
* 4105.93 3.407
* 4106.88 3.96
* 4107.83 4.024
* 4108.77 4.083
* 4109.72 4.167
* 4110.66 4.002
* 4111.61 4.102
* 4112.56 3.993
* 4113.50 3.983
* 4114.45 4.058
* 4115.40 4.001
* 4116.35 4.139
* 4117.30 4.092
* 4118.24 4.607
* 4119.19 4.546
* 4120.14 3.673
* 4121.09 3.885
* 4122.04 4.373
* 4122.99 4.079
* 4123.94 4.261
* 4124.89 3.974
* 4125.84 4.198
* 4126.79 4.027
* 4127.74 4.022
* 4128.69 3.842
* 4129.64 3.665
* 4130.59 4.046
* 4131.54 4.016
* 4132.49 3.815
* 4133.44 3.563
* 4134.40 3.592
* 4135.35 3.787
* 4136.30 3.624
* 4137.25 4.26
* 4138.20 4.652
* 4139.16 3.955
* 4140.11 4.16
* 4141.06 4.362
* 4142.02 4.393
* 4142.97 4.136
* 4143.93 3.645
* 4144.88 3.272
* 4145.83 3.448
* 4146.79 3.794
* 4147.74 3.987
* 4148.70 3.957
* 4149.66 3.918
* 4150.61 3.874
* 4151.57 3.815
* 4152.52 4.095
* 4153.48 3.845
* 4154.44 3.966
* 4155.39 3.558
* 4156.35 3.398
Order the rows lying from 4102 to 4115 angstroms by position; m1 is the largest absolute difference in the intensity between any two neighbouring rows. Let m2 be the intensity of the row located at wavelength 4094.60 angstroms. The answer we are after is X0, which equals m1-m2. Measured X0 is -3.4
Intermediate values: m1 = 0.6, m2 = 3.961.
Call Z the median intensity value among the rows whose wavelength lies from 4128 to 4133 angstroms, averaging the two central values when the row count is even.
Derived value 3.84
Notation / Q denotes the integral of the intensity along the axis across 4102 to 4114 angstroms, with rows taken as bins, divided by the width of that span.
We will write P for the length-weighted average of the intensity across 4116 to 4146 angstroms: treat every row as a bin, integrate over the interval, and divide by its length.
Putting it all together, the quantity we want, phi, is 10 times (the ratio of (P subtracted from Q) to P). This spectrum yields -1.04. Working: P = 4.01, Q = 3.59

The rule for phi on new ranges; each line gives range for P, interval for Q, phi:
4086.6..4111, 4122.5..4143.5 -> 0.65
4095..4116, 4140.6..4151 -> 0.62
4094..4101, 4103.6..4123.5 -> 0.43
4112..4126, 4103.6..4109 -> -1.58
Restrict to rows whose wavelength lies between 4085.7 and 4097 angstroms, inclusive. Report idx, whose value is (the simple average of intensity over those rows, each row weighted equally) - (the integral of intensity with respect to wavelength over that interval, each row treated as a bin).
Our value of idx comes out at -42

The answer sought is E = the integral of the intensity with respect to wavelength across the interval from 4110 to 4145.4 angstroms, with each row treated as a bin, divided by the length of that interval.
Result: 4.02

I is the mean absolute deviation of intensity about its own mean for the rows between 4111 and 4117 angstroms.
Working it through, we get 0.05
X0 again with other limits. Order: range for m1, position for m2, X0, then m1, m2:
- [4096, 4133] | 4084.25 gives -3.2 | 0.9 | 4.031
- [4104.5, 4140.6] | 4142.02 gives -3.5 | 0.9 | 4.393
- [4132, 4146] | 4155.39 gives -2.9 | 0.7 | 3.558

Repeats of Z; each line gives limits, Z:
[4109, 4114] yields 4.00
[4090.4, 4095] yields 4.30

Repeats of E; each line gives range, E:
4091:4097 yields 4.06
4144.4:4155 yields 3.82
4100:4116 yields 3.63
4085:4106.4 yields 3.70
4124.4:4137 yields 3.87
